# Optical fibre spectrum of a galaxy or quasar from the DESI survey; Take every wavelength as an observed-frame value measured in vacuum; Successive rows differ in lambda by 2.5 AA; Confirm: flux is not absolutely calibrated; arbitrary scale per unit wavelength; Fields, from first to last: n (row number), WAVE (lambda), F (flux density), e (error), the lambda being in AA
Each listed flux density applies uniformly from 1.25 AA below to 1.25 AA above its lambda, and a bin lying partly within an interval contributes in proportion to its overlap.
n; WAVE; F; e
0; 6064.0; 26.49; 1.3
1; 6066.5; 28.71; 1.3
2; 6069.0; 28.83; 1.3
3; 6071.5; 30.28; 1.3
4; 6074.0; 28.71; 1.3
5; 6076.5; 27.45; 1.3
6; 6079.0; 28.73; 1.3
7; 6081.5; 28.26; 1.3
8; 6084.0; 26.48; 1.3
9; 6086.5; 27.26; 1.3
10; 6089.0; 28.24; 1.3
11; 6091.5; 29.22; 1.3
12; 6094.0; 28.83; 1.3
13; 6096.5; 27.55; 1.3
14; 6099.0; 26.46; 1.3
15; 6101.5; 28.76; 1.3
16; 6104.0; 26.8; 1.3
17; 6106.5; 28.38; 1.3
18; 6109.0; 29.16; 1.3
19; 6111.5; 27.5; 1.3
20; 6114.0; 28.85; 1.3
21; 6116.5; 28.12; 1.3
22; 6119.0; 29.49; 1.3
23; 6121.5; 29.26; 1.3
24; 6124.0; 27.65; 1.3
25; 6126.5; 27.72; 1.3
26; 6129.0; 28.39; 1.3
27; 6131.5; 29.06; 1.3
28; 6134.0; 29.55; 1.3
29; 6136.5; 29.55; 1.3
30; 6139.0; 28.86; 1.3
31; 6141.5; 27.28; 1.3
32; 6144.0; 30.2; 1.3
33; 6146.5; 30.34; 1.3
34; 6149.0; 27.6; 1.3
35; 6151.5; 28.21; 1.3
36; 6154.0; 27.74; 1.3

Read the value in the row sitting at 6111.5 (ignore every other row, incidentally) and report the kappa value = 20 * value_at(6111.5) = 550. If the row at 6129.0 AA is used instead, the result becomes 568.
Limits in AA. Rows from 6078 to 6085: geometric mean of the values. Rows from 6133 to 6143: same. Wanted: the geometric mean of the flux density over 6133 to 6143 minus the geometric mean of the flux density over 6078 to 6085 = 1.0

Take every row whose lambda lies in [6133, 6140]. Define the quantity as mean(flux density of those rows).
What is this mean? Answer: 29.3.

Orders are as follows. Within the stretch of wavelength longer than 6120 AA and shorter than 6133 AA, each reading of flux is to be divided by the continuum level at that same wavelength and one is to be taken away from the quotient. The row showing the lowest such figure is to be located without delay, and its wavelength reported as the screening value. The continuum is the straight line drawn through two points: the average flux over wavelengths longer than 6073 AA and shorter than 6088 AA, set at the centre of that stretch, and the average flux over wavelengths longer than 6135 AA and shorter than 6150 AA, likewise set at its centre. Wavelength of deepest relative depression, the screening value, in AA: 6124.0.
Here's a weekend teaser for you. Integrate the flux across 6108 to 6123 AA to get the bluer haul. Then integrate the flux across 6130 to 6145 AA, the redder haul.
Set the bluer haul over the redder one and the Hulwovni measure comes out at 0.99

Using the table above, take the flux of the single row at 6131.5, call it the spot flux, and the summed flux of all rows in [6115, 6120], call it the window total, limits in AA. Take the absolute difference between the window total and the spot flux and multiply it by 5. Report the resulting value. 143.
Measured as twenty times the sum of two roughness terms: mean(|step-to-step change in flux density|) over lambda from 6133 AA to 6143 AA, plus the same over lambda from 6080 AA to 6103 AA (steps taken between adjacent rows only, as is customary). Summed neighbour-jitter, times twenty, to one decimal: 39.1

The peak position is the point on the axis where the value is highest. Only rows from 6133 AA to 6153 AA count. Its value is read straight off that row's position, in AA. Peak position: 6146.5 AA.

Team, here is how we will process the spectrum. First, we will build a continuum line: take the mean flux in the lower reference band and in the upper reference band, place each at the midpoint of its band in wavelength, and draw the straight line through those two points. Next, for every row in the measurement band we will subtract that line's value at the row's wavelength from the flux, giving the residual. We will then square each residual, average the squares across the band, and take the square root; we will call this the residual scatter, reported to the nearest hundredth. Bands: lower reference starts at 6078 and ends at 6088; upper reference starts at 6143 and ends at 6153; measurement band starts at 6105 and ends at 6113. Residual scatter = 0.71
